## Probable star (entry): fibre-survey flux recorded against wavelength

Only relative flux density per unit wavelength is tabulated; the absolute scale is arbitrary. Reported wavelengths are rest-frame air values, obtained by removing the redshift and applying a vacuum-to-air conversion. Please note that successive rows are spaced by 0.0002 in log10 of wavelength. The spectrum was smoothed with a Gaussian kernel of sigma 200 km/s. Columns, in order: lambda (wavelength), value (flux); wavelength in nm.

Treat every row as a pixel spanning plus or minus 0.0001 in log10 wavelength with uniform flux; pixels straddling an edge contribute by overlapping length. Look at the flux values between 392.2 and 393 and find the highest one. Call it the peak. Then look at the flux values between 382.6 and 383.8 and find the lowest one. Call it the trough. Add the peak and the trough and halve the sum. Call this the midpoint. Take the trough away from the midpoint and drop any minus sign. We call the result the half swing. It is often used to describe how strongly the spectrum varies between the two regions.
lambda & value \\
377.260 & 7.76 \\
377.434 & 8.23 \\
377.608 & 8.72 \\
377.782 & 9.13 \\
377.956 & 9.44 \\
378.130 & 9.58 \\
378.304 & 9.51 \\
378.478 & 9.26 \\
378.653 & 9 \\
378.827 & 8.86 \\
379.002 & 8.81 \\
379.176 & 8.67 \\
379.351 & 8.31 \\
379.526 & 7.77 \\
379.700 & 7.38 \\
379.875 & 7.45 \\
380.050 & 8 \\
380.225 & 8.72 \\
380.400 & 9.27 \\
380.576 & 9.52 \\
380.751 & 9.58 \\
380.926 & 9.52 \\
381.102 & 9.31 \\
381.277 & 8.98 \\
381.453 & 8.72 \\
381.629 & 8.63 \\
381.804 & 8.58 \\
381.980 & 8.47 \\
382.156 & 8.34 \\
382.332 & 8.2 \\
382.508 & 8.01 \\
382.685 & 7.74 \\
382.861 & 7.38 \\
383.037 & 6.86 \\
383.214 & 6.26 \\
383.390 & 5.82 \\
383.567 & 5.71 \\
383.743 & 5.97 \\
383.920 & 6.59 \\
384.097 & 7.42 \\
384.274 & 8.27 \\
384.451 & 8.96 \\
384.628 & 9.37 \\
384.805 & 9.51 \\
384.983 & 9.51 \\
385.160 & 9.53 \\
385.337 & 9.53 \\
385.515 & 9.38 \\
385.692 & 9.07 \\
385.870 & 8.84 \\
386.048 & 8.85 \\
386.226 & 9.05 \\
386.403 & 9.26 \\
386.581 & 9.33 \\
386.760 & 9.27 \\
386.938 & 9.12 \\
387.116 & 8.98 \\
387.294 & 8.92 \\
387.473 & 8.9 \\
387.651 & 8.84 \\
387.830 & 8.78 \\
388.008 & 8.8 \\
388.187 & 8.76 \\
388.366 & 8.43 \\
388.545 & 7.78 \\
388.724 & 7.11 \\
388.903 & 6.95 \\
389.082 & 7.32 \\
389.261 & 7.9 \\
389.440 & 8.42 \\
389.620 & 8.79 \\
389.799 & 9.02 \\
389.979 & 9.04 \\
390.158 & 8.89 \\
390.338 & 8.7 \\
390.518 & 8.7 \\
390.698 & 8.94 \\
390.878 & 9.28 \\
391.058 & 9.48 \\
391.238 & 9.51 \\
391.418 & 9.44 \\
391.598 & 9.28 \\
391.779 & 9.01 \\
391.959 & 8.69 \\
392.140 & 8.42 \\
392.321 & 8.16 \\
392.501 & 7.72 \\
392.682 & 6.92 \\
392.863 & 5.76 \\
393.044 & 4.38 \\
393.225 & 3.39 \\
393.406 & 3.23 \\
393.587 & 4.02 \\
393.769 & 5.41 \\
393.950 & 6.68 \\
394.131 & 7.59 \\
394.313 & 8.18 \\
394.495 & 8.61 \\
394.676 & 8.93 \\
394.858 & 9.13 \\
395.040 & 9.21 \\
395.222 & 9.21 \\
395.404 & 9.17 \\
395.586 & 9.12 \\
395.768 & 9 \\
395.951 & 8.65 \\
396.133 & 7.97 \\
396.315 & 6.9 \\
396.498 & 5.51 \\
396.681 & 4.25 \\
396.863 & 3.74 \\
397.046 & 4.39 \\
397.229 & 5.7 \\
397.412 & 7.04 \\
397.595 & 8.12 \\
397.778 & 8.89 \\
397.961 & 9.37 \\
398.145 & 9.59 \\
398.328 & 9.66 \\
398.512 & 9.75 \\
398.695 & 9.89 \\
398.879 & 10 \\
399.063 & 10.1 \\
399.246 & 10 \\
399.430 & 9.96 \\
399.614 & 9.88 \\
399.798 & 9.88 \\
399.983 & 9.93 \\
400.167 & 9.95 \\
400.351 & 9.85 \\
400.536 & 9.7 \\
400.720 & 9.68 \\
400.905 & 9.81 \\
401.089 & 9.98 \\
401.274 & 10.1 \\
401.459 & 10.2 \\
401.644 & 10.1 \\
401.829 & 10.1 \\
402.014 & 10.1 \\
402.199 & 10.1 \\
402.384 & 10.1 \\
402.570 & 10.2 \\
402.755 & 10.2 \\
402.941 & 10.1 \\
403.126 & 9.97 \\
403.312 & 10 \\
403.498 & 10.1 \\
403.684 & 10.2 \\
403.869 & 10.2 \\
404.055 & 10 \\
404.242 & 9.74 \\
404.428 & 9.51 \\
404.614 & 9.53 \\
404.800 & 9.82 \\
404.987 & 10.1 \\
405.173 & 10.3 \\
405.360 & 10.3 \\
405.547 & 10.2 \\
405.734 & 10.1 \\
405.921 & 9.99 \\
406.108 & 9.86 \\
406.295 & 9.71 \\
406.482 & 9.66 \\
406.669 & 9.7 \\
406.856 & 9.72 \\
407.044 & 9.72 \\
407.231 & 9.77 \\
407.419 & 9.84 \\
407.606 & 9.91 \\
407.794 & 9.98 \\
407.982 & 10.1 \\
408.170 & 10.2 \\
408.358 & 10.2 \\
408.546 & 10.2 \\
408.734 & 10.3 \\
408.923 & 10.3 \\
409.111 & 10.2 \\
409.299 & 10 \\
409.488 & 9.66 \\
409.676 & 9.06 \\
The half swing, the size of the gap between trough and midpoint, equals 1.2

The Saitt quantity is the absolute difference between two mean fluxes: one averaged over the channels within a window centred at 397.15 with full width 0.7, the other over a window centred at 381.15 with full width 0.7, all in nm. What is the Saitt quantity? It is 4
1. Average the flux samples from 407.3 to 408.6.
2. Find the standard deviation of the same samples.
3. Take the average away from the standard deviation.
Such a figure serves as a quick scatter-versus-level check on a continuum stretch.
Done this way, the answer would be -9.9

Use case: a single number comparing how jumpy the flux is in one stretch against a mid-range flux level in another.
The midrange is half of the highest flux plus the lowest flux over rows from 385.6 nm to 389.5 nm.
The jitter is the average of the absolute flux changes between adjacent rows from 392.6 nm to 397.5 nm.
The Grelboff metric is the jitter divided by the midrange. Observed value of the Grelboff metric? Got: 0.087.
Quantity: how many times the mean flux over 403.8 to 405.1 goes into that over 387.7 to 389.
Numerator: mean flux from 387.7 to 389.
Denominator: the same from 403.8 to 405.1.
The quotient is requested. 0.82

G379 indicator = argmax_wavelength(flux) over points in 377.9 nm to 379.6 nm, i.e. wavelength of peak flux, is 378.130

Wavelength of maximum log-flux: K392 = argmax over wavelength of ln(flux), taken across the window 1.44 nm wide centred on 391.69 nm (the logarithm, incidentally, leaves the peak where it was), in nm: 391.238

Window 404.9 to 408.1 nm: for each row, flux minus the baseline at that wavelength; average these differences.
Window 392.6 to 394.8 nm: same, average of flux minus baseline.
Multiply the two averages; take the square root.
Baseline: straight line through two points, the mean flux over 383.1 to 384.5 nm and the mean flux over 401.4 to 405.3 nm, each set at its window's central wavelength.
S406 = 1.2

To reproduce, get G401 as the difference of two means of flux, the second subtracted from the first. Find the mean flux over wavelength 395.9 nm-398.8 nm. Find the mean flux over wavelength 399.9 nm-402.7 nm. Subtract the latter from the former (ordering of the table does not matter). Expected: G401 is -2.5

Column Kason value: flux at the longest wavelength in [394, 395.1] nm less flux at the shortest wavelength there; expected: 1.62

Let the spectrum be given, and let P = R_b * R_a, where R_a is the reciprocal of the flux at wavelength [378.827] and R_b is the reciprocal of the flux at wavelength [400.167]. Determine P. 0.0113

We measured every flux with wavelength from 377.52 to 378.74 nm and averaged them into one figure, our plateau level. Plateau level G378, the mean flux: 9.2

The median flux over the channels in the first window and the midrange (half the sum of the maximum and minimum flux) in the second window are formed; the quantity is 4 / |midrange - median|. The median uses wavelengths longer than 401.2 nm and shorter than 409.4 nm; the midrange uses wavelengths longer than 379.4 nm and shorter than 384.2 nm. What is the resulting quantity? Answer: 1.6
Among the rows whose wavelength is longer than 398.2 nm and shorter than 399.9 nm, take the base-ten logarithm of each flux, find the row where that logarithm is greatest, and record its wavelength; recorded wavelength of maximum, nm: 399.063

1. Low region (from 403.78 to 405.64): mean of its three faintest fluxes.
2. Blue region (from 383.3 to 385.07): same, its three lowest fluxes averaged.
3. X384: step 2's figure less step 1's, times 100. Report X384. -376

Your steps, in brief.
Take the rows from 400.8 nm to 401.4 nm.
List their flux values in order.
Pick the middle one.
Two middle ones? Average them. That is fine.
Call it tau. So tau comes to 10.0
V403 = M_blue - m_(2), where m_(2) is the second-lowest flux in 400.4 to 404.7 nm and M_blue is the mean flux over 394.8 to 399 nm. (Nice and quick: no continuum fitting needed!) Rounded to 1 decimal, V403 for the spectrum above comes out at -1.5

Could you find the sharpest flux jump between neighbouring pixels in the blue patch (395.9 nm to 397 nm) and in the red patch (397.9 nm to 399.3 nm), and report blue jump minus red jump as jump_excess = 1.2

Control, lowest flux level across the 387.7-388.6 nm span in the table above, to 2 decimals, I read 7.78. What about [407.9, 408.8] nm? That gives 10.10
